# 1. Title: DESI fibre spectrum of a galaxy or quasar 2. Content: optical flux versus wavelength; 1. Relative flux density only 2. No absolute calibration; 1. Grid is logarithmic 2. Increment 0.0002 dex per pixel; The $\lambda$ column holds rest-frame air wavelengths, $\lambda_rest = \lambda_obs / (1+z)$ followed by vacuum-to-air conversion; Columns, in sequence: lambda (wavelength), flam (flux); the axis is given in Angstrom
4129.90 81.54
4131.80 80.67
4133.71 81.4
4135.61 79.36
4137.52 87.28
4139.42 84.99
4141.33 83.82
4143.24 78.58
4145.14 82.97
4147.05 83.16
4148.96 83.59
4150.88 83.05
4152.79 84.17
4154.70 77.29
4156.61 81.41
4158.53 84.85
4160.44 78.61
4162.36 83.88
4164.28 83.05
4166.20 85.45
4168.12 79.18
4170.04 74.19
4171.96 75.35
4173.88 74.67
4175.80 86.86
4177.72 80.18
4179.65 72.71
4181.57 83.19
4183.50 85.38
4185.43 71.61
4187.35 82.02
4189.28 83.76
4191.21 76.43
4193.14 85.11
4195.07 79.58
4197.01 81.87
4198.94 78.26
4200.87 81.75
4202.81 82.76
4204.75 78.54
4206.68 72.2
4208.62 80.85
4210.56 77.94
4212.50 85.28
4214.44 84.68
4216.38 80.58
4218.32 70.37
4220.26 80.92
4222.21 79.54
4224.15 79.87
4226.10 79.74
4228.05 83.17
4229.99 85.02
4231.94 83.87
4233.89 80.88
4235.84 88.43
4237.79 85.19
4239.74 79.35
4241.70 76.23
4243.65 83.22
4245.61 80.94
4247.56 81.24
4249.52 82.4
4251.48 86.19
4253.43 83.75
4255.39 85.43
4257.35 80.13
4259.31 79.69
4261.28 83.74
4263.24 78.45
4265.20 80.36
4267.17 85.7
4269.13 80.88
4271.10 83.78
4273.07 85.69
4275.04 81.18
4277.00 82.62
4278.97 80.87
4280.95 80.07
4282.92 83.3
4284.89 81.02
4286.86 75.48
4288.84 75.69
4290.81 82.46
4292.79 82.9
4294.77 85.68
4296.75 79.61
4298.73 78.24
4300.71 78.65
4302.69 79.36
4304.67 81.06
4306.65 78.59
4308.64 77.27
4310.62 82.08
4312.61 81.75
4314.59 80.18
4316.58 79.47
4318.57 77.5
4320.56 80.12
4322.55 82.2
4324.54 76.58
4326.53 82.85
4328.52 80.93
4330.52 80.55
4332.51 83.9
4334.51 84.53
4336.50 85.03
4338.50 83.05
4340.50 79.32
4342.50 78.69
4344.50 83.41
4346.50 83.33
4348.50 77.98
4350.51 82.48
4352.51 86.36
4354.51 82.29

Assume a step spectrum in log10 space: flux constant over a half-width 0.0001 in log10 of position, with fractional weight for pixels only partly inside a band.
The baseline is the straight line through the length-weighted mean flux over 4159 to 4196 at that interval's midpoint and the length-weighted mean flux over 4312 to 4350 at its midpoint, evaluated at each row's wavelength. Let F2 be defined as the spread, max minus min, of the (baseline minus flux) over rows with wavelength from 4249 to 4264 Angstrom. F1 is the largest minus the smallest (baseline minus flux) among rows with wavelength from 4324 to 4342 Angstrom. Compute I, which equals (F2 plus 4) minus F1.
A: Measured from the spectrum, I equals 3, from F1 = 8.4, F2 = 8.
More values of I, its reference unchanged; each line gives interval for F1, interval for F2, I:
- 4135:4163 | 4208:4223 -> 9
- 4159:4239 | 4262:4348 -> -4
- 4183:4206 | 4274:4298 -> 0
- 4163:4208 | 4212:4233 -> 4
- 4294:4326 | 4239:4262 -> 5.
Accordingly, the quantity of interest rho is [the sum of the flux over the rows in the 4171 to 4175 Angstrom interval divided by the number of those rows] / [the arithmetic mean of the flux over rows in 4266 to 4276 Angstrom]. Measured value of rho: 0.90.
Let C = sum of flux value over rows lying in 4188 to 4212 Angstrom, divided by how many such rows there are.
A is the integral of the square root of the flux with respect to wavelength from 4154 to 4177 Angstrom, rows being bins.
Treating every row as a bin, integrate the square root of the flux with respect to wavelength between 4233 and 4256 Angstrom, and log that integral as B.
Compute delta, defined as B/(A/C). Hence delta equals 81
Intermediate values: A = 206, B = 209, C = 79.9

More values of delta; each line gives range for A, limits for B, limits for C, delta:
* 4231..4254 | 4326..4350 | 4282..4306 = 83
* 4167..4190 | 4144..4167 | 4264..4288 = 84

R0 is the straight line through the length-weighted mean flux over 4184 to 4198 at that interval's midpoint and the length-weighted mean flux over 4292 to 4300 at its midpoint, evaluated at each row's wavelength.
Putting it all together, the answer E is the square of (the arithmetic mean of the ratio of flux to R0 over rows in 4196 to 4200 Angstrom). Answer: 0.99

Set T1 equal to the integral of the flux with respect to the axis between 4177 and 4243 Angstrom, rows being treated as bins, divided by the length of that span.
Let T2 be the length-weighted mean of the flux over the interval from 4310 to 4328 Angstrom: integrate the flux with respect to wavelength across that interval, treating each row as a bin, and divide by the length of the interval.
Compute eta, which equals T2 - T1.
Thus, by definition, -0.2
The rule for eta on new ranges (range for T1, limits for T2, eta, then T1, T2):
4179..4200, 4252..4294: 1.5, 80.1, 81.7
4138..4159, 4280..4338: -2.0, 82.6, 80.6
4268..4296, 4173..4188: -2.0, 81.5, 79.6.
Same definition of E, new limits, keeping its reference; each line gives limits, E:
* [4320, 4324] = 0.99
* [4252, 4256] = 1.09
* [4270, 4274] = 1.09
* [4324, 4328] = 0.95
